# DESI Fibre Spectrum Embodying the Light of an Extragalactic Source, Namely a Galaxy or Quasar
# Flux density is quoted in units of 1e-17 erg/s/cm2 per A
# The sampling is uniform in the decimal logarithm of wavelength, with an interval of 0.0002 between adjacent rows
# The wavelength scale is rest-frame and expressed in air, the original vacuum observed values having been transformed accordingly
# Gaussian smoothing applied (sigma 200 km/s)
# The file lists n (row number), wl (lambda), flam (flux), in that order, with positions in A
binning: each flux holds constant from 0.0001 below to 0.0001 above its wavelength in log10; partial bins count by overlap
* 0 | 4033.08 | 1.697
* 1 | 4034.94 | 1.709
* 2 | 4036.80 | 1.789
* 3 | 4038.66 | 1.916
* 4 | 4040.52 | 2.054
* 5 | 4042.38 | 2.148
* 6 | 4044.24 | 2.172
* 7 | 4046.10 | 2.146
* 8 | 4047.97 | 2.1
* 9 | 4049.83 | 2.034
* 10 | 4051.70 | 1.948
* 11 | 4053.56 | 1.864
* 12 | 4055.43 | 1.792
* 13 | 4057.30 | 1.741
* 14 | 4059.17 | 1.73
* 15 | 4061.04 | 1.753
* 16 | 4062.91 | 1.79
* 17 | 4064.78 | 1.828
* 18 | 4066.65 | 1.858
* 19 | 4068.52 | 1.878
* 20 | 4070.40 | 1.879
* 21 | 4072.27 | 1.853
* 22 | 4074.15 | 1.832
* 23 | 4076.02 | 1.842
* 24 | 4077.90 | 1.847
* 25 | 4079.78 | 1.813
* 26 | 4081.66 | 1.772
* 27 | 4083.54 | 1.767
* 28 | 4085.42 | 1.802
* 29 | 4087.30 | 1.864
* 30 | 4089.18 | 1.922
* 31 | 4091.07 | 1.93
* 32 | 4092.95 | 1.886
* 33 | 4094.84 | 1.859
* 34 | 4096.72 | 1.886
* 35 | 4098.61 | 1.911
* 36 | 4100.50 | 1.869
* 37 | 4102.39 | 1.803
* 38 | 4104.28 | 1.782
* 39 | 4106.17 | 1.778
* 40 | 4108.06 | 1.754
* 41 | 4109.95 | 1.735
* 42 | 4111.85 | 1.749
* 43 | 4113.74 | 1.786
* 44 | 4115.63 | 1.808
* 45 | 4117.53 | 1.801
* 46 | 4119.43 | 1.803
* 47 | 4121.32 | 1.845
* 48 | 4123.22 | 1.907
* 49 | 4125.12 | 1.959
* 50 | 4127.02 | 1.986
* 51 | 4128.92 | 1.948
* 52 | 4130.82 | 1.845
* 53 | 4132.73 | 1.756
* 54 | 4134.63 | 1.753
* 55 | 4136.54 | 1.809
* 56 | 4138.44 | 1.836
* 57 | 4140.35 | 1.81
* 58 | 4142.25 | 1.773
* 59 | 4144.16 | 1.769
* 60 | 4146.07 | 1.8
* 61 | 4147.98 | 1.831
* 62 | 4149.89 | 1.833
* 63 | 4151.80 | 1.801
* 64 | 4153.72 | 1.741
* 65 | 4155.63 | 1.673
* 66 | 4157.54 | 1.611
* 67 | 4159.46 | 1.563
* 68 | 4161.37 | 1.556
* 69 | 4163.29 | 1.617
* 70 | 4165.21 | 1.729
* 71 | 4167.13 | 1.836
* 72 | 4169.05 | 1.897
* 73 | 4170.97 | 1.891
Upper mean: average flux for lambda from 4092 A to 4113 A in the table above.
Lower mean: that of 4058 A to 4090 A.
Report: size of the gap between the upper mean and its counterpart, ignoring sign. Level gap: 0.006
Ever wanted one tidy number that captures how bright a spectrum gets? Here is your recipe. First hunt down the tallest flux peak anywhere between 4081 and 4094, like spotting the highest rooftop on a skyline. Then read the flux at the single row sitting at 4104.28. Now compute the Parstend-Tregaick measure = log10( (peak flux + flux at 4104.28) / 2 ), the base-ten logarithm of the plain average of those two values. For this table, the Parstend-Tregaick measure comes 0.269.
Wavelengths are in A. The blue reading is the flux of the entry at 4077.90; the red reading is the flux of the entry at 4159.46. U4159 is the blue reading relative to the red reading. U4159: 1.18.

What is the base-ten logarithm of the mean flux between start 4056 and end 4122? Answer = 0.260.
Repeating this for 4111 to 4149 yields 0.262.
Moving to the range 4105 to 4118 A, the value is 0.249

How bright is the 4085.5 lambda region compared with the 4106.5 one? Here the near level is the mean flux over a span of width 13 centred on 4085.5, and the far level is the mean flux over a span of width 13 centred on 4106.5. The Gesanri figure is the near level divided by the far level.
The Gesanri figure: 1.03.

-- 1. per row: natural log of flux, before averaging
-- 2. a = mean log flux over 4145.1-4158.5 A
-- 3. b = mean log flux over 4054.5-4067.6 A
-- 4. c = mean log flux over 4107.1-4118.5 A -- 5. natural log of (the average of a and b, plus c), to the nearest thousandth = 0.133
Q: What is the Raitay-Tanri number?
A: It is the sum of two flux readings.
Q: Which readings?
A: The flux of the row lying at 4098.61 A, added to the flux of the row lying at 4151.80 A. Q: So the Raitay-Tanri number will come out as 3.71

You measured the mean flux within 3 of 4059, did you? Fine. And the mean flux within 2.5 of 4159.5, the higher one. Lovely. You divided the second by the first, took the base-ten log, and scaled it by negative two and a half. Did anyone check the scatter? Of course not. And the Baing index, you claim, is 0.11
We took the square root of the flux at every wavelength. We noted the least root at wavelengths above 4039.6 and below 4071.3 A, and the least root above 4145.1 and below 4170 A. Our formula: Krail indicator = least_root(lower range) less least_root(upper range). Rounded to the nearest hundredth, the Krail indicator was 0.07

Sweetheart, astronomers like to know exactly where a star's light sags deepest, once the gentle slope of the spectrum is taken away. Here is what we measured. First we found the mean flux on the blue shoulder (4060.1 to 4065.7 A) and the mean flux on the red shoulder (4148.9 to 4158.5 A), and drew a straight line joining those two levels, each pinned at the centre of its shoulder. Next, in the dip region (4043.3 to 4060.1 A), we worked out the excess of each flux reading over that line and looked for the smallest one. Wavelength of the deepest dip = 4059.17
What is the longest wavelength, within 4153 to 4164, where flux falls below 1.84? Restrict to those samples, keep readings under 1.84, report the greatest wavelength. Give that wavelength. 4163.29 A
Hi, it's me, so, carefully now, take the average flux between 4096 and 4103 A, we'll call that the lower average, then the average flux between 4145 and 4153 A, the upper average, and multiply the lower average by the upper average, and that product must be 3.4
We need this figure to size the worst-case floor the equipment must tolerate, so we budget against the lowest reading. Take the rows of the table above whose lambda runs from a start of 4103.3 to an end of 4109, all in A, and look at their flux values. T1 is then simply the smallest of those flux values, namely 1.754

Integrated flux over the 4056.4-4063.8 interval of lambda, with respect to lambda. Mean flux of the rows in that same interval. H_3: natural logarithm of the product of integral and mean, 3.1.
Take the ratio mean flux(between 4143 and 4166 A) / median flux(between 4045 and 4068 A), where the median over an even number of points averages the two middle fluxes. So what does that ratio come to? 0.93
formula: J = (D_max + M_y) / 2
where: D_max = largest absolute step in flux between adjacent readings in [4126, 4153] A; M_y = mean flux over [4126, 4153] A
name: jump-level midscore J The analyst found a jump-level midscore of 0.964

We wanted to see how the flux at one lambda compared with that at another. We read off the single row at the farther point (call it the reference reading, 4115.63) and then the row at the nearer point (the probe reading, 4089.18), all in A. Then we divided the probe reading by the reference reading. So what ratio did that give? 1.06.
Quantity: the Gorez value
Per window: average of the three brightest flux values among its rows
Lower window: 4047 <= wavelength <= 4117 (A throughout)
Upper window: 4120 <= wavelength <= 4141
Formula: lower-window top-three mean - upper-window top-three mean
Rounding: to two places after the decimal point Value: 0.06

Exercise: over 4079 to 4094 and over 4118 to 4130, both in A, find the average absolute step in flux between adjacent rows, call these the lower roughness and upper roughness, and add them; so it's 0.080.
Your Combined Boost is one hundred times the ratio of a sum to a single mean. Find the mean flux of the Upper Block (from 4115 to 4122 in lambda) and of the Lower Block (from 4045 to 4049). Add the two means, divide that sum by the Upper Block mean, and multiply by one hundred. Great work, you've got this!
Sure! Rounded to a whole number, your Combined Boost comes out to 217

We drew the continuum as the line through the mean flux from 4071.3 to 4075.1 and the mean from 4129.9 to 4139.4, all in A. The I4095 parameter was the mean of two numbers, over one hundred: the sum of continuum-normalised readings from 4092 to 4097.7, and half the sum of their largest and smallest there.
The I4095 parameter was 0.0205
